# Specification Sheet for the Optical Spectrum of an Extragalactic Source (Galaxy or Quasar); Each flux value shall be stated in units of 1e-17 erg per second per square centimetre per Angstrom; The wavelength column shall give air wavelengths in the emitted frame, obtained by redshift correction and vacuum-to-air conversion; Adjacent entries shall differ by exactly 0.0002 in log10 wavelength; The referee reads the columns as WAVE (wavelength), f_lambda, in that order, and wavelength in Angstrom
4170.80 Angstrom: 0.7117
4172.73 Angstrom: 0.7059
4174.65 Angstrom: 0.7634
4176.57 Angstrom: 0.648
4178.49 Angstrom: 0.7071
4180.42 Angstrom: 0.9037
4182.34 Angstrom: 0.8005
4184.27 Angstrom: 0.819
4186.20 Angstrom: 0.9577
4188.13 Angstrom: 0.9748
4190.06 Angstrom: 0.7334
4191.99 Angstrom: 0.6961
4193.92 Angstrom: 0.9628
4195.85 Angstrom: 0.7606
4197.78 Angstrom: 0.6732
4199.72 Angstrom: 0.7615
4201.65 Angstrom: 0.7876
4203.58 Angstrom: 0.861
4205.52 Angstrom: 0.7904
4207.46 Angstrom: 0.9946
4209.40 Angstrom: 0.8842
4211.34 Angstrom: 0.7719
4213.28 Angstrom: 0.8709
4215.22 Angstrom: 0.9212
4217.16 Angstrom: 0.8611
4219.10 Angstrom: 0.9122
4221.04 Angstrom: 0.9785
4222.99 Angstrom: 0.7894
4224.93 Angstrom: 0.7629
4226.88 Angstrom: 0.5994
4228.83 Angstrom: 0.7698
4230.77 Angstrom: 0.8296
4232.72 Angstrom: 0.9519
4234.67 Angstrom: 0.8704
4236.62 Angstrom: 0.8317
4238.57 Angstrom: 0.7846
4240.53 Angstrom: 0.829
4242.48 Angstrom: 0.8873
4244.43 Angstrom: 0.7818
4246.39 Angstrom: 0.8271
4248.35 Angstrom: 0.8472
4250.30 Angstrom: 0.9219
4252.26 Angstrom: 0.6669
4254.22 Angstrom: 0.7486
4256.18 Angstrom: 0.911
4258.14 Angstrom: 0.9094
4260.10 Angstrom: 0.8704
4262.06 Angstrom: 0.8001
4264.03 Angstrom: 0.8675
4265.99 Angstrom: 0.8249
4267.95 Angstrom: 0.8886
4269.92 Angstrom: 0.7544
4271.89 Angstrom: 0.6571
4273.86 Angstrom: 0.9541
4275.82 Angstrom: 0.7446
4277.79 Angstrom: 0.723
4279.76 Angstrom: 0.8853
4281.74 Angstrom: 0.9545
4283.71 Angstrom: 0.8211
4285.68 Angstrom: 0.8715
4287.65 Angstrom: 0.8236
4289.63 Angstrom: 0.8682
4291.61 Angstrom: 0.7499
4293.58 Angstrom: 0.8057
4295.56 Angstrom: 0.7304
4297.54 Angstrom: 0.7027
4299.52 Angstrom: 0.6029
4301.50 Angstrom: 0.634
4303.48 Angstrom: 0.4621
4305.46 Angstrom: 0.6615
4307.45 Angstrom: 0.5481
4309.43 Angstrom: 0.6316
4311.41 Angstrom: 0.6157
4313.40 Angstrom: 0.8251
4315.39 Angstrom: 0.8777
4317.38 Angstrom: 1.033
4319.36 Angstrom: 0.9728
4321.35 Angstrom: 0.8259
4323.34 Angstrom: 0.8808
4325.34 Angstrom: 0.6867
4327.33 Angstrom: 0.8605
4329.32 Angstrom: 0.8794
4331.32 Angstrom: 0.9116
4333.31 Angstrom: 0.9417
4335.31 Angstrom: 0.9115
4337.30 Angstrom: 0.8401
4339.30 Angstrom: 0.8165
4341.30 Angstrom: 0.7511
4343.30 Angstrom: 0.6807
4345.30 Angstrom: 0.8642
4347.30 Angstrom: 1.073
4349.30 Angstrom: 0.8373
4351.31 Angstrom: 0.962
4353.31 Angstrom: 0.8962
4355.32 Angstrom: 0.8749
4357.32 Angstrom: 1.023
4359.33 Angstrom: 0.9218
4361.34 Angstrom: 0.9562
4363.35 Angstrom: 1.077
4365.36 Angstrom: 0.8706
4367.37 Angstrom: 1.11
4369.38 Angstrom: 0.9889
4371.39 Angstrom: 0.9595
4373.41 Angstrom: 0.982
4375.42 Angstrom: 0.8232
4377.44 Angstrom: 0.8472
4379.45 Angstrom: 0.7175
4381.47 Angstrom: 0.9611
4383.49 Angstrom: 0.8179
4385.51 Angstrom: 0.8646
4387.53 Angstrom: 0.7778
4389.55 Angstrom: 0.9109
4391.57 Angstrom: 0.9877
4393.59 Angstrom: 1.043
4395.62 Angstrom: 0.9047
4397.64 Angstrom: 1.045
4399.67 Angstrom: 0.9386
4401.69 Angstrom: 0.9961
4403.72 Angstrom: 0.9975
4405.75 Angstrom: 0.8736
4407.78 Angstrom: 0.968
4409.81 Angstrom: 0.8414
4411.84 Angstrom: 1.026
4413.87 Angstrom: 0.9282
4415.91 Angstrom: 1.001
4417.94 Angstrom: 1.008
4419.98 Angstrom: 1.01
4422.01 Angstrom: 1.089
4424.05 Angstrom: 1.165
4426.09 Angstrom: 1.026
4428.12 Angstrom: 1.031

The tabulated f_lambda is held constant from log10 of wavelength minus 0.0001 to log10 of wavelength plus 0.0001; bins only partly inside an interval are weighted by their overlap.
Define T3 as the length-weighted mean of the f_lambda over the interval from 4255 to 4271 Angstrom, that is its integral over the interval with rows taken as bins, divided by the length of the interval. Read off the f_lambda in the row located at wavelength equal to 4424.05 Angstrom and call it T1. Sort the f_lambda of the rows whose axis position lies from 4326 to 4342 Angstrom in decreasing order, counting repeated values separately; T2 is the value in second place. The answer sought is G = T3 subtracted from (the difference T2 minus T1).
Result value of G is -1.10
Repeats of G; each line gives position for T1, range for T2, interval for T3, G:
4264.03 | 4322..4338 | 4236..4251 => -0.79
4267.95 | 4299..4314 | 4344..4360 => -1.15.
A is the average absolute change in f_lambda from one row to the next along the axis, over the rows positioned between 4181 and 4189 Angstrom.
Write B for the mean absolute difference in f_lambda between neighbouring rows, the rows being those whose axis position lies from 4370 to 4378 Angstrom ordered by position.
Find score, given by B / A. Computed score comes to 1.2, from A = 0.06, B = 0.07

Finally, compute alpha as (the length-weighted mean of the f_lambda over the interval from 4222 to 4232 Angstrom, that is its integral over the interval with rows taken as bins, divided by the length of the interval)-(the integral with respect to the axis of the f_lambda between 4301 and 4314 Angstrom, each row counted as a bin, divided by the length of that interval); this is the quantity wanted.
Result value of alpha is 0.14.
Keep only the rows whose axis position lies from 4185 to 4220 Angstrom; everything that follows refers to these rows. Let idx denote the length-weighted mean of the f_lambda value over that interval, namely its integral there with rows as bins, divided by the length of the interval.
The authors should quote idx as 0.84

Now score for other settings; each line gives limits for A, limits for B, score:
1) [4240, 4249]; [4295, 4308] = 1.9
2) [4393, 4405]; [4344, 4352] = 2.1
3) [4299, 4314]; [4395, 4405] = 0.6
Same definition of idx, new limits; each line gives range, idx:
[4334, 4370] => 0.91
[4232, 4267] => 0.84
